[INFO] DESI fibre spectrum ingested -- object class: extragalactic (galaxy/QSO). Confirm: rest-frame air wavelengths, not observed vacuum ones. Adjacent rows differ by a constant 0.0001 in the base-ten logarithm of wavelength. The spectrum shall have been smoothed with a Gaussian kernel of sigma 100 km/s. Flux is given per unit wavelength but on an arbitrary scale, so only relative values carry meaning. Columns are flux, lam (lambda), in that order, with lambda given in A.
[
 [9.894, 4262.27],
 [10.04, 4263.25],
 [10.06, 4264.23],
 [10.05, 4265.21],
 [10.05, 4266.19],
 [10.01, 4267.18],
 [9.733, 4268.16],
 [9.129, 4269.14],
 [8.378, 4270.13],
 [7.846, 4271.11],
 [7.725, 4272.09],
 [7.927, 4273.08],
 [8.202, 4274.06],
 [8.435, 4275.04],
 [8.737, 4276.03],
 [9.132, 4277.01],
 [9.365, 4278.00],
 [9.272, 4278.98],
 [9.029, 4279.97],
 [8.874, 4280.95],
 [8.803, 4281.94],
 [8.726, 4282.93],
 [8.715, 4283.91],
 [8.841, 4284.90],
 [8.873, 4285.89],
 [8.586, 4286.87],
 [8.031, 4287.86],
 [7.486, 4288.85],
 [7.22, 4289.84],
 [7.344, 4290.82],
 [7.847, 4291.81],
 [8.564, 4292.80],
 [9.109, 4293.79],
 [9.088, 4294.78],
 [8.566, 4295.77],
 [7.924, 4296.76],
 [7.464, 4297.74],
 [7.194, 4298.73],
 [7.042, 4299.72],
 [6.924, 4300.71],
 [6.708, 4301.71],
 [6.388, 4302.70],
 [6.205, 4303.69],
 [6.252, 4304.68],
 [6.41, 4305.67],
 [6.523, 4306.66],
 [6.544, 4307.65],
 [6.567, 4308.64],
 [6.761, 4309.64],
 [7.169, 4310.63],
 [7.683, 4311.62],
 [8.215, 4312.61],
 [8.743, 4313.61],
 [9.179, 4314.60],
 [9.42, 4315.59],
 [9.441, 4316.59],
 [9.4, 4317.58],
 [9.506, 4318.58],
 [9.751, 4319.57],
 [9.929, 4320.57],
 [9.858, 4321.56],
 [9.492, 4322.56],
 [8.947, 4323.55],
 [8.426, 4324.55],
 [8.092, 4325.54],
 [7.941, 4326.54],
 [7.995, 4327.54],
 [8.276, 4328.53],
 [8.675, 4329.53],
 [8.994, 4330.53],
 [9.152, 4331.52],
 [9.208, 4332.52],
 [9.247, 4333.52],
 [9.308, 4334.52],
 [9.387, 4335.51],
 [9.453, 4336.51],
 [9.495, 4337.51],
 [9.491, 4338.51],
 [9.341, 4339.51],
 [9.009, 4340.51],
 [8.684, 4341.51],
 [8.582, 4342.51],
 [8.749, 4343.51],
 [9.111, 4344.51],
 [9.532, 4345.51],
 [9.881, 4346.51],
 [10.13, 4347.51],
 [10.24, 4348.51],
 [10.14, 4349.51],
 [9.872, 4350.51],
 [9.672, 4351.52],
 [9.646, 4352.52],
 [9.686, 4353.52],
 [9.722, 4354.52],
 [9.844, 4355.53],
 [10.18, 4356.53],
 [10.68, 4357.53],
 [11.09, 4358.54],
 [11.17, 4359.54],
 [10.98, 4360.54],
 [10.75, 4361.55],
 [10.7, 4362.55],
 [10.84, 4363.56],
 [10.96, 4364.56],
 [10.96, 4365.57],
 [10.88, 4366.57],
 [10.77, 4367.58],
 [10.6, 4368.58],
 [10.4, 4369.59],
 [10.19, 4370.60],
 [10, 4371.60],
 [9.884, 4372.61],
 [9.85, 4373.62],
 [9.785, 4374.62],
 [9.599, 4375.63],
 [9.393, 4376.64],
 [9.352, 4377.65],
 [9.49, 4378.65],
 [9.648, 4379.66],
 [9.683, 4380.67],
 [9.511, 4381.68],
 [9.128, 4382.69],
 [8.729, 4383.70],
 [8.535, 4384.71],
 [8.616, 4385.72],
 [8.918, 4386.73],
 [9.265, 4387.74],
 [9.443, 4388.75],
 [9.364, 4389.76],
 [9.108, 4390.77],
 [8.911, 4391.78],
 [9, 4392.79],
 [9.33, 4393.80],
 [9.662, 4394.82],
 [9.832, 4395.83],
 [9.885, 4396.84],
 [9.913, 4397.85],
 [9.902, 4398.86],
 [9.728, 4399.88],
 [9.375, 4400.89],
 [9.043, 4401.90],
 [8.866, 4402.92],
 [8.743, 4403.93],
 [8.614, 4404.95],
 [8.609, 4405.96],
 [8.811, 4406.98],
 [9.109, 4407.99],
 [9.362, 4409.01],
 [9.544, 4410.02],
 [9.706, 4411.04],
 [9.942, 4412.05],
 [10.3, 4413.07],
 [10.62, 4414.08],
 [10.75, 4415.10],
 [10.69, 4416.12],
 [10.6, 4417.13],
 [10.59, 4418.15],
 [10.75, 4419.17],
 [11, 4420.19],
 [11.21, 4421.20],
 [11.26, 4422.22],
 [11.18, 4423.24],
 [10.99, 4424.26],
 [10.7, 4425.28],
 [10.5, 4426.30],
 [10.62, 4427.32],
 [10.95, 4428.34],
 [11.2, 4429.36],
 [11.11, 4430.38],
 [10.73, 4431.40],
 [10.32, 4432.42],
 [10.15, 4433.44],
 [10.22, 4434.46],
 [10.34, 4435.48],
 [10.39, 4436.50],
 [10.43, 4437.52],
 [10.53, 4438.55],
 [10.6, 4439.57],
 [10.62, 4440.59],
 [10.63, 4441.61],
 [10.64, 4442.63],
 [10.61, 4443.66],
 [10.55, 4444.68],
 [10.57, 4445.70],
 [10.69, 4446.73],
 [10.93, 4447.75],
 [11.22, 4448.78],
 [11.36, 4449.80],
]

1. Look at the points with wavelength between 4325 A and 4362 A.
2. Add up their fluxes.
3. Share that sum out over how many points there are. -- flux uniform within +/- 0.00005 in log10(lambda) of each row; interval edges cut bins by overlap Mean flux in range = 9.5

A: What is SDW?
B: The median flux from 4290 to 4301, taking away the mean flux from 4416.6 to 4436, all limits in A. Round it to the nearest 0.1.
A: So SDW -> -2.9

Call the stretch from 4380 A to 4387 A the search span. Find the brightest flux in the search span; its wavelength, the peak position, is 4380.67 A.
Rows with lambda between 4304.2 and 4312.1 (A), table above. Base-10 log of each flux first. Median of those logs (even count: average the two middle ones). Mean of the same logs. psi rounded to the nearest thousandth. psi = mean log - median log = 0.011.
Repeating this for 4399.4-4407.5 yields 0.006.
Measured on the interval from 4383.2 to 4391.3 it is -0.001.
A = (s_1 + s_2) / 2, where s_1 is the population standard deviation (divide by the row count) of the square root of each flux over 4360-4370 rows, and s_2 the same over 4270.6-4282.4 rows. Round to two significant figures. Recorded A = 0.060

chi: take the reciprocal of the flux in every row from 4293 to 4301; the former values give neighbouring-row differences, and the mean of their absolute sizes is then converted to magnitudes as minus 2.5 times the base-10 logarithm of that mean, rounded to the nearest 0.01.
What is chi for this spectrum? 5.76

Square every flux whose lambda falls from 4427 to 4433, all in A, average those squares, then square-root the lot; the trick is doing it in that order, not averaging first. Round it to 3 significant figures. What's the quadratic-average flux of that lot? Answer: 10.8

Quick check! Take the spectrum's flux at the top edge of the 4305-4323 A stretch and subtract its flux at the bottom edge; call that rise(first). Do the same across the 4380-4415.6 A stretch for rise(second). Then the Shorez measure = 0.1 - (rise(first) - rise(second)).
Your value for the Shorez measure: -1.9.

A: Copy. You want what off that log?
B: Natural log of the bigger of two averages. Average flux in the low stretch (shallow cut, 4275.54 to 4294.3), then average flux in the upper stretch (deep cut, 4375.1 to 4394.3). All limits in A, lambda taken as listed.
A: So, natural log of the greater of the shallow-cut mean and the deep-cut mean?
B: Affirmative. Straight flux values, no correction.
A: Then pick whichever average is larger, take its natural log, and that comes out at 2.22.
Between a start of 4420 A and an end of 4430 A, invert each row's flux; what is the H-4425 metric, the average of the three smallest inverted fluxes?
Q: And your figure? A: 0.089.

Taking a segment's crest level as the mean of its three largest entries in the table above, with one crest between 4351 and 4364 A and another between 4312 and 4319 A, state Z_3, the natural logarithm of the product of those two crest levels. 4.65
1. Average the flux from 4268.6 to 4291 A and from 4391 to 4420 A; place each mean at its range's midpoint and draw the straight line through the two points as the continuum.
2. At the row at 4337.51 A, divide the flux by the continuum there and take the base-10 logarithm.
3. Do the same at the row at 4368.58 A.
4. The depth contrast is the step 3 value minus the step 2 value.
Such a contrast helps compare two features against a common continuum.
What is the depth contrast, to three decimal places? 0.034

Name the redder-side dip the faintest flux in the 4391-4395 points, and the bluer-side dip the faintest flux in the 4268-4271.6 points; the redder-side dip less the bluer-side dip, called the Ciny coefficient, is 1.1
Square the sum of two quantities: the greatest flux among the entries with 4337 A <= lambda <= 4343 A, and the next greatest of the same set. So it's 360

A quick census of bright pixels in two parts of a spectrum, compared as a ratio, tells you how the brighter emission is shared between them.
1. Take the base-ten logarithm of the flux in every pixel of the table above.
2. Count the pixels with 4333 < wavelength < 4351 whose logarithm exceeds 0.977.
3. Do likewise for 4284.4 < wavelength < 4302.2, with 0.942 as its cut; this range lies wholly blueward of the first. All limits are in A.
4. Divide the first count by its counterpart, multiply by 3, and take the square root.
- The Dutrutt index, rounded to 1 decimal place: 2.4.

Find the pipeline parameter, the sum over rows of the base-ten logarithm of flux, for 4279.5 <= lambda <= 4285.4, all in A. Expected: 5.7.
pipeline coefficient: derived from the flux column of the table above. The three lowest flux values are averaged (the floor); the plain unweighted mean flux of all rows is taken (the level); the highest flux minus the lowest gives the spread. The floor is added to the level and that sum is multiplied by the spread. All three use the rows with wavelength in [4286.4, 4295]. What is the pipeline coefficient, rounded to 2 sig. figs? 29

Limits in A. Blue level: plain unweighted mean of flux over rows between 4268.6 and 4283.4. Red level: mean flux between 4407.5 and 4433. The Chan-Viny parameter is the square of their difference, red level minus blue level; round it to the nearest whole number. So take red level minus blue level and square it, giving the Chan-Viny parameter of 4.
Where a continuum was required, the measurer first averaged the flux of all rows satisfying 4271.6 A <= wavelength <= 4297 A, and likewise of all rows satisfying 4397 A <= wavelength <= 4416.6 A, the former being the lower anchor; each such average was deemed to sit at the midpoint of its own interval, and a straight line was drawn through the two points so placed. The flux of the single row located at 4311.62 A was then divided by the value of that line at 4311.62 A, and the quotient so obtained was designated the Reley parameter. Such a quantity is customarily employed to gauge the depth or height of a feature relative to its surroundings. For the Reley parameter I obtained 0.88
